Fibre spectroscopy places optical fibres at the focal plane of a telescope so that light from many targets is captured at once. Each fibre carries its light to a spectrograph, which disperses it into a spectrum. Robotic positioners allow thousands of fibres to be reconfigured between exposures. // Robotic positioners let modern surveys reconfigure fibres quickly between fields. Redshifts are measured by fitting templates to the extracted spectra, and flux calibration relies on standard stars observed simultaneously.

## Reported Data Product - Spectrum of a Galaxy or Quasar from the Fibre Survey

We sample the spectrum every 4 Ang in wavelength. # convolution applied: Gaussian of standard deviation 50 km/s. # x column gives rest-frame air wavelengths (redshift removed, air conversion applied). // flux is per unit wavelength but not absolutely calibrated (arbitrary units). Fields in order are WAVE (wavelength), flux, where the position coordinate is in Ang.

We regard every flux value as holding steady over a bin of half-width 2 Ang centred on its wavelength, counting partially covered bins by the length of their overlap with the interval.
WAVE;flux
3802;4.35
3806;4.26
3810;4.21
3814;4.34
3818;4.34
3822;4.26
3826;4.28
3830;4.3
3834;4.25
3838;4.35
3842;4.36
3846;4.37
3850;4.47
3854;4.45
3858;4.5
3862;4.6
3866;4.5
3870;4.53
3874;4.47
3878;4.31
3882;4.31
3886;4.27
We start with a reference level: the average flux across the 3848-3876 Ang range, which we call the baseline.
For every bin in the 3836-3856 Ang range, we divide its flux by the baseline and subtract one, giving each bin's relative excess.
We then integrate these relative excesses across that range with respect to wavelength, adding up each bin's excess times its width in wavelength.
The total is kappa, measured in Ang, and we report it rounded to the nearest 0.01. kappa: -0.46 Ang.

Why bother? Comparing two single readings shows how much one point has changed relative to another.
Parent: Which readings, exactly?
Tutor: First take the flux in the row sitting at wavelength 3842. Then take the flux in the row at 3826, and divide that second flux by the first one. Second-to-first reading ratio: 0.98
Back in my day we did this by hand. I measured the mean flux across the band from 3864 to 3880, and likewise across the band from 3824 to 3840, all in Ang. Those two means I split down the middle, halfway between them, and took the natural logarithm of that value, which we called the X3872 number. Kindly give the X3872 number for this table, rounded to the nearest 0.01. 1.48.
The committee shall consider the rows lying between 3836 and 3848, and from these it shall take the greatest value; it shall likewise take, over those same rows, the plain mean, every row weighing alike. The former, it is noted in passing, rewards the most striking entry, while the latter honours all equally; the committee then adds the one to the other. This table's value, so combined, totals 8.73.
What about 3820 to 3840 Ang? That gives 8.64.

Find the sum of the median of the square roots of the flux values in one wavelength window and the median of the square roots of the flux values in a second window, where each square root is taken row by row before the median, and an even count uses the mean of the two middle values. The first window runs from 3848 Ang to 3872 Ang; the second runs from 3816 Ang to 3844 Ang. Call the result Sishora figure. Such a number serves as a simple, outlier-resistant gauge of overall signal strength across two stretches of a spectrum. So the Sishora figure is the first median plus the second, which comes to 4.19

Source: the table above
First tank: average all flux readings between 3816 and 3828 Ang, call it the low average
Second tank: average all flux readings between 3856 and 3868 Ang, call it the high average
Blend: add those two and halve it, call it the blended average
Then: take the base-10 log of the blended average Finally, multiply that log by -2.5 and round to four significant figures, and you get -1.612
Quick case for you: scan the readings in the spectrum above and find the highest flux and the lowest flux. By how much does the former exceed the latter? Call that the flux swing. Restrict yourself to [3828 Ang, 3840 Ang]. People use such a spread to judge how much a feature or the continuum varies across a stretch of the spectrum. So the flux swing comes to 0.10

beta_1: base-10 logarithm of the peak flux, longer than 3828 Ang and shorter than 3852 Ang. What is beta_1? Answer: 0.650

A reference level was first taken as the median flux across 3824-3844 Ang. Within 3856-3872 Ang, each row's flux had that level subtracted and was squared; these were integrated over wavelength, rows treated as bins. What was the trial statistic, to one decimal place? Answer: 0.9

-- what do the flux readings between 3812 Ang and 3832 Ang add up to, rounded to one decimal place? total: 21.5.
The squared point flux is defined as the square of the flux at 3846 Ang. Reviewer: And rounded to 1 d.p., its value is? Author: 19.1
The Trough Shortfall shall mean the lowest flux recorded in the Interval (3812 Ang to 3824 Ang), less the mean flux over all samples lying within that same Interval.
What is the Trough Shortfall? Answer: -0.053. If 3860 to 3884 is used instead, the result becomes -0.143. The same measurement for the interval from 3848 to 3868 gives -0.054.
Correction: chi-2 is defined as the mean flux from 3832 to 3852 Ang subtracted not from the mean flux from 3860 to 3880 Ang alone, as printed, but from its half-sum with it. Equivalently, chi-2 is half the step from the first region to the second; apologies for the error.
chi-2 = 0.06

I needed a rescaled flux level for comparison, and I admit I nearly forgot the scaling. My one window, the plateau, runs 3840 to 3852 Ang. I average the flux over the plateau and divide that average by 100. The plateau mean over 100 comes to 0.0440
